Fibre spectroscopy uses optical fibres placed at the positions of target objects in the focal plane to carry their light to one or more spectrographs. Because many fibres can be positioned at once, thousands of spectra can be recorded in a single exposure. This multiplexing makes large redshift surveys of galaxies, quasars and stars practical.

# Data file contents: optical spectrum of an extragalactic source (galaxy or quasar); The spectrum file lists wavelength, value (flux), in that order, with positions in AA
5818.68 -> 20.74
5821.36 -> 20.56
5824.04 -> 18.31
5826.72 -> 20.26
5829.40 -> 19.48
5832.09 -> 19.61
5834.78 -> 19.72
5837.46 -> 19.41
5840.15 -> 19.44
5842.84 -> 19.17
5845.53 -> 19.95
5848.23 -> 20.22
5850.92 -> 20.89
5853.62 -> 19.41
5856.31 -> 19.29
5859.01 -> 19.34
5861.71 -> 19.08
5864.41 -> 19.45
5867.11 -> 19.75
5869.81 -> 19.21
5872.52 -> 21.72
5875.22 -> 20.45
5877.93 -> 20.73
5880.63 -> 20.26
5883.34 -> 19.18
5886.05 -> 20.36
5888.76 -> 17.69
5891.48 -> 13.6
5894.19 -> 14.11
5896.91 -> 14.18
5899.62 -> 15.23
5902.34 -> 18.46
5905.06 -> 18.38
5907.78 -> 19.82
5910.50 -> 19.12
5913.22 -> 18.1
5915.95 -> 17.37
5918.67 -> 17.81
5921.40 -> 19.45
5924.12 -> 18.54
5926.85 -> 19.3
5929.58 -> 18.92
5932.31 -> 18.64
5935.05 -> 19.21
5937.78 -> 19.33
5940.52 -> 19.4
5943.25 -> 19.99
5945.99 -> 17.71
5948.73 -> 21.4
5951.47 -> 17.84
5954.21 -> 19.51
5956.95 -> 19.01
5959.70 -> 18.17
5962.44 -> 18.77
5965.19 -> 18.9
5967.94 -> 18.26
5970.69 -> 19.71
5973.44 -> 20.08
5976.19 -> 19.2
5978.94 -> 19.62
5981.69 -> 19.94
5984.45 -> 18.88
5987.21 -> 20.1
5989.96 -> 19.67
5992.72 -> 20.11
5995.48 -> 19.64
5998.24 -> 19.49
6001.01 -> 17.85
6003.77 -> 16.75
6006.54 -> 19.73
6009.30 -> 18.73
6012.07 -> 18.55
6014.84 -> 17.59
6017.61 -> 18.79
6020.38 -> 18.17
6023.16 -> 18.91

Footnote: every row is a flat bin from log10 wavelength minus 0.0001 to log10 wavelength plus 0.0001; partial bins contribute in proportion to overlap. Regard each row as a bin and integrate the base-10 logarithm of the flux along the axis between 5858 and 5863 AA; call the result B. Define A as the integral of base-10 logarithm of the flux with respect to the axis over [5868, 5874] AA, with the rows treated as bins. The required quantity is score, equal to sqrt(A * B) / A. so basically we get 0.90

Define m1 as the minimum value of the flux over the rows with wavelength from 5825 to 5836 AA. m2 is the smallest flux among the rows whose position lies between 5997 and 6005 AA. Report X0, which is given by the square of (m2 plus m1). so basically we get 1313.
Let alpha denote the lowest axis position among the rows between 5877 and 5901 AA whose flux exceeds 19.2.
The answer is 5877.93 AA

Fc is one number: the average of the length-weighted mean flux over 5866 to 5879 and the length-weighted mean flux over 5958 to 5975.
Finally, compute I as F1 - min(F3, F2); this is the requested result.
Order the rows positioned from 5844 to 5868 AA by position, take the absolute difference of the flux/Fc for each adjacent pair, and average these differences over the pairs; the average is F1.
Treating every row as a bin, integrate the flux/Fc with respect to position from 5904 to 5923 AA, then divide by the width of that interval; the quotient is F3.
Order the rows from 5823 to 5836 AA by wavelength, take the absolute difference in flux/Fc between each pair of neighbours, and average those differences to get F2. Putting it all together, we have -0.015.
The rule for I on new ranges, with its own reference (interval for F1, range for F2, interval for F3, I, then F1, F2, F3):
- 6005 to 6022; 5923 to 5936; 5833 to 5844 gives 0.015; 0.040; 0.025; 0.99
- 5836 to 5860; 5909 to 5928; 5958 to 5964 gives -0.023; 0.023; 0.047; 0.94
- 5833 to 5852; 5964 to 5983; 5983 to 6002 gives -0.015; 0.020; 0.035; 0.99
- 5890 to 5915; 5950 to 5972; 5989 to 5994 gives 0.009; 0.051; 0.042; 1.01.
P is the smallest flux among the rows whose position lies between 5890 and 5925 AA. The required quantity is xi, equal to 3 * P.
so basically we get 40.8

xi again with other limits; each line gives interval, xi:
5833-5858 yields 57.5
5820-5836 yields 54.9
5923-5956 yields 53.1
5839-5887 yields 57.2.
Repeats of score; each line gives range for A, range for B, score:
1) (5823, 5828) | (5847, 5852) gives 1.01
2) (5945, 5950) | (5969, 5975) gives 1.10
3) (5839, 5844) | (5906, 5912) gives 1.10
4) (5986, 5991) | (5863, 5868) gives 1.00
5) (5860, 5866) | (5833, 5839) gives 1.00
